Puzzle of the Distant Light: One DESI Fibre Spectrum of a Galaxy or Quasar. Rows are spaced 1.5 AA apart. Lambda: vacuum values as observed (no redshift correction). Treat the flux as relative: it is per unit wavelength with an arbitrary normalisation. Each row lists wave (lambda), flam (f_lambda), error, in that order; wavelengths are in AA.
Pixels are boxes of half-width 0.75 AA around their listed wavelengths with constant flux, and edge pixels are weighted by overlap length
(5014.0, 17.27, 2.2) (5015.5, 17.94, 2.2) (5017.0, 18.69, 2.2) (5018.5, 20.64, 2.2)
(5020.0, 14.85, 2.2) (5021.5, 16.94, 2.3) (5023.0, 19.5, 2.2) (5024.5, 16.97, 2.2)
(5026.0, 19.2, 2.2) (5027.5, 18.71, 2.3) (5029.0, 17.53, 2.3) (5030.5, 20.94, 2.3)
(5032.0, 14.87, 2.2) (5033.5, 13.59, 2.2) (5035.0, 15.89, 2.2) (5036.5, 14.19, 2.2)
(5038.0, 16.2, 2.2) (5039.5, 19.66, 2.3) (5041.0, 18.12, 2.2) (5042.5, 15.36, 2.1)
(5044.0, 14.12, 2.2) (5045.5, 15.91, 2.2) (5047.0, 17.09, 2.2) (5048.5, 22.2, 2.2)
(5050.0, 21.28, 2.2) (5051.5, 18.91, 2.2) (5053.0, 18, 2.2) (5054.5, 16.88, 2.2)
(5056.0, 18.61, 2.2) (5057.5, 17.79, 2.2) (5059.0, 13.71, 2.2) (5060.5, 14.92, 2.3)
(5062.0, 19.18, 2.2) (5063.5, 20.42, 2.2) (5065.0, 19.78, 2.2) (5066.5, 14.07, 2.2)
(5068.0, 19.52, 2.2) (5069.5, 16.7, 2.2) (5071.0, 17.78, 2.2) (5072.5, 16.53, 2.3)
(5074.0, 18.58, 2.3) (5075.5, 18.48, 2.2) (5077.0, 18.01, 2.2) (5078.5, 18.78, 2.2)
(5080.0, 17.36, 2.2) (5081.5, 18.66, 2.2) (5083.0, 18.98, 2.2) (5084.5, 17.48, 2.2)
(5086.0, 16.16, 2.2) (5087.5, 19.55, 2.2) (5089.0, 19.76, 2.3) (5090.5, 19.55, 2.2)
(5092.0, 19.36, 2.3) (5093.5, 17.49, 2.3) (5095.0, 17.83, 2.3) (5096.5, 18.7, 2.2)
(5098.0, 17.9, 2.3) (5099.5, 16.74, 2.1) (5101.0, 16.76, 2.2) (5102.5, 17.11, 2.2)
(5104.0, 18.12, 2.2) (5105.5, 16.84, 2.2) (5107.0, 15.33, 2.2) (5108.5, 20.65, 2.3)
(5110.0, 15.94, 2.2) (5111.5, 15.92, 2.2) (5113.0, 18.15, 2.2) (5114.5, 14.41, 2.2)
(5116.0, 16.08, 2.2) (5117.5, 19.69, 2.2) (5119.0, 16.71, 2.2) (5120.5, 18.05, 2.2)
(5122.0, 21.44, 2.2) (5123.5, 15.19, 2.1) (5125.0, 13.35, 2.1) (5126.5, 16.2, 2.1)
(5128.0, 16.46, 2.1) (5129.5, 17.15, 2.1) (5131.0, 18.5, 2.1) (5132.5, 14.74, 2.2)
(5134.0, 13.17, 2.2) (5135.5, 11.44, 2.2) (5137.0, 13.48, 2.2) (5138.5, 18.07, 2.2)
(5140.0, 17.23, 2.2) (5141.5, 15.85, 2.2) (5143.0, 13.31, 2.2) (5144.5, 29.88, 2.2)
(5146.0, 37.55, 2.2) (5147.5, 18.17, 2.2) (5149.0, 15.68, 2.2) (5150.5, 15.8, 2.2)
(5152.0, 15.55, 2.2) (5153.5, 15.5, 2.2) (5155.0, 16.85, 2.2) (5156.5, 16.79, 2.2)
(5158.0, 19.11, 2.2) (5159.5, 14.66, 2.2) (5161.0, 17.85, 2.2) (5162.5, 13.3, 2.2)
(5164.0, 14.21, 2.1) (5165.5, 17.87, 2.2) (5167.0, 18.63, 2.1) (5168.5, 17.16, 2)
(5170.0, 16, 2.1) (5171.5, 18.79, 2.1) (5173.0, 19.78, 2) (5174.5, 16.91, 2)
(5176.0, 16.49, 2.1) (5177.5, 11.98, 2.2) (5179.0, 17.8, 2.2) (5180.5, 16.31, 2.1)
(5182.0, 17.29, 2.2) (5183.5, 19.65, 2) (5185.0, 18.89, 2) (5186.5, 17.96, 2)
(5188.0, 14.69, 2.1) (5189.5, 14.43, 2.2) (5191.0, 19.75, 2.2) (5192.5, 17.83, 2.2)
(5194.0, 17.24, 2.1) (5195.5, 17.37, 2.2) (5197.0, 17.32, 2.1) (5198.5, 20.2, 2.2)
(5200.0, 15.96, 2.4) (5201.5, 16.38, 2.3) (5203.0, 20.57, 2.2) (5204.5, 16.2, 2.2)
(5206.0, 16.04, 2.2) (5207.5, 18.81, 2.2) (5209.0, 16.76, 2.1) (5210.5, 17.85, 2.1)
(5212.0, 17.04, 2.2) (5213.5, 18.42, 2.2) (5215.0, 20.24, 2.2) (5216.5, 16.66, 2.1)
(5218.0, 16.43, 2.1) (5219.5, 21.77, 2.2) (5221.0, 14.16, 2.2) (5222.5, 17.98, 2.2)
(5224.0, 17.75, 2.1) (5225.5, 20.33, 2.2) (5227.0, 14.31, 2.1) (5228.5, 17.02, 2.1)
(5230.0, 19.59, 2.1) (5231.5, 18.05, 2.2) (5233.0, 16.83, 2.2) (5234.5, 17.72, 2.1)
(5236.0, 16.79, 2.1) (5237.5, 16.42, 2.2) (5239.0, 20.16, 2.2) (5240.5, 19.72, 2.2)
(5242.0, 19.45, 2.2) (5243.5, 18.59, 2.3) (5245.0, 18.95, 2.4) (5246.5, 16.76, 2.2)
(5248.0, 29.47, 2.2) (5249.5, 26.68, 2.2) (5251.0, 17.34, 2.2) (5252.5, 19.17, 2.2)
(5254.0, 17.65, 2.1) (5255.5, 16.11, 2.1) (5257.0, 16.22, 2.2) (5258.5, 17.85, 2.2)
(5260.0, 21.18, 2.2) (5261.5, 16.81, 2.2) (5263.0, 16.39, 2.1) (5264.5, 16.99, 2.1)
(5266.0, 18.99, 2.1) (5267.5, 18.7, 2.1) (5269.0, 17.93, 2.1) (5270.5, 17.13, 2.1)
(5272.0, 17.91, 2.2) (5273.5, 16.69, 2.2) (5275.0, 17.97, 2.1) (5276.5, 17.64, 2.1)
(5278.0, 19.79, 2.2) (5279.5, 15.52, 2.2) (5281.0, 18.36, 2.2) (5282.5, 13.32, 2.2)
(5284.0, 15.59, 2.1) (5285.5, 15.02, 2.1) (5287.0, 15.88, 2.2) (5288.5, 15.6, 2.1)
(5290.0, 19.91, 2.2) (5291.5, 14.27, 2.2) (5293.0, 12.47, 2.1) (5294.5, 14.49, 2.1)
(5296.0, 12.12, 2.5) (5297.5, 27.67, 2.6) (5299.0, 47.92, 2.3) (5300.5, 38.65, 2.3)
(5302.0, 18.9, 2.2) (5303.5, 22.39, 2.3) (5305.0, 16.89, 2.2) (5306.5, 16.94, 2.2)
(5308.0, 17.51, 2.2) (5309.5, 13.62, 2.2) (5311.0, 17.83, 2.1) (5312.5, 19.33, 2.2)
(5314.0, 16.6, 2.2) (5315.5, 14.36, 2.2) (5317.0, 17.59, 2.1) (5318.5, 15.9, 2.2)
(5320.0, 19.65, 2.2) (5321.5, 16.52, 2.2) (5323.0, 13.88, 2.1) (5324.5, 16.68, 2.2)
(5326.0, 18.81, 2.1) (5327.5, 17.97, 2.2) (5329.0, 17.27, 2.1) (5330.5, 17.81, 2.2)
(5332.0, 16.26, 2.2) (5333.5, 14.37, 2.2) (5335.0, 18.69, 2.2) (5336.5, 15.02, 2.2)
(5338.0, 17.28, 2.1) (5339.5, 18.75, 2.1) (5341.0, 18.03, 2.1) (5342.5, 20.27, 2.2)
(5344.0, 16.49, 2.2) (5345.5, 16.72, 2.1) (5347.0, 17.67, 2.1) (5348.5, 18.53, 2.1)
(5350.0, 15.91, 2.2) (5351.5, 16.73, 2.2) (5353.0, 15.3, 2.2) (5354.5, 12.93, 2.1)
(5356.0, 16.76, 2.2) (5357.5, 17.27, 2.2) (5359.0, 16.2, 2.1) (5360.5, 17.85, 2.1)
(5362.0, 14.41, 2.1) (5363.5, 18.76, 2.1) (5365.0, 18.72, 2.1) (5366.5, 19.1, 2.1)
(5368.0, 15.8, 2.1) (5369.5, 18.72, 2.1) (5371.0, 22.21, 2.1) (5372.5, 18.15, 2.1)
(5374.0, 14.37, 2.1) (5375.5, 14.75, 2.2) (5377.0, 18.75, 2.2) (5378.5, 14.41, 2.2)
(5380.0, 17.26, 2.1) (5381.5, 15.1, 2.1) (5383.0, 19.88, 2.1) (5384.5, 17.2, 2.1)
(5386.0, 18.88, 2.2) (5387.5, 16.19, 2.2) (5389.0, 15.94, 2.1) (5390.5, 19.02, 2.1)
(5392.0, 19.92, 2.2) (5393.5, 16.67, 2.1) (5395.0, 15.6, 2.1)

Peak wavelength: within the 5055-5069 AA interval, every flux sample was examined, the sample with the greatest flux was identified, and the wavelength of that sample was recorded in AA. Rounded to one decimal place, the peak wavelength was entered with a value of 5063.5 AA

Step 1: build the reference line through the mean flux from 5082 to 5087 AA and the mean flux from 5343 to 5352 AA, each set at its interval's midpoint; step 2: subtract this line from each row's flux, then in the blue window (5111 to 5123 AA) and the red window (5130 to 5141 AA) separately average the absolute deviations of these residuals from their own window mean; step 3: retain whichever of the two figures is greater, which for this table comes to 2.3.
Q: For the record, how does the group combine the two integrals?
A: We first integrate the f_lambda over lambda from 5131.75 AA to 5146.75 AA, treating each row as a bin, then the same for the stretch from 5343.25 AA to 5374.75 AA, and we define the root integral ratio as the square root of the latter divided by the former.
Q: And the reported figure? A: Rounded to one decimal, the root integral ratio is 1.4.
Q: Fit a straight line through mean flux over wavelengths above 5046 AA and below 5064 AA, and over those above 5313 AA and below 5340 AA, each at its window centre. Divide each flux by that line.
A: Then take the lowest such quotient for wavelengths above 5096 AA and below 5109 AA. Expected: 0.85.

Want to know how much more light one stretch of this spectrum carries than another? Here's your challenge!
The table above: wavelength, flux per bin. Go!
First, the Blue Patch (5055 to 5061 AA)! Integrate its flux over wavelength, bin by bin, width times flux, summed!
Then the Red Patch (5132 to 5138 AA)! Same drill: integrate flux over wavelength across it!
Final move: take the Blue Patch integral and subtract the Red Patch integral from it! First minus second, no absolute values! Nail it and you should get 18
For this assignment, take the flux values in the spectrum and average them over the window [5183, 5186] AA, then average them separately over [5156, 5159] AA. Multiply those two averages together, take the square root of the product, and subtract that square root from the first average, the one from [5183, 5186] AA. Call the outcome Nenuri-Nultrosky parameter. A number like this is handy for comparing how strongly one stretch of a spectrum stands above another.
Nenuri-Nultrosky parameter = 0.7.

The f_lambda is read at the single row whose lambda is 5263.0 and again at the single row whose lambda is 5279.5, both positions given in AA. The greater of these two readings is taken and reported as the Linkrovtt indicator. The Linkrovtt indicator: 16.4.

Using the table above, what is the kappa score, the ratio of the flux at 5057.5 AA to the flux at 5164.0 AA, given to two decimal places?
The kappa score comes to 1.25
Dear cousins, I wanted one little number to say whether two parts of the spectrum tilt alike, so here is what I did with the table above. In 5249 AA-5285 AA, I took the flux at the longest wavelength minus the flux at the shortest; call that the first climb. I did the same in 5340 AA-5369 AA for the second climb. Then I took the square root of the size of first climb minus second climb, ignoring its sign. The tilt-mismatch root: 3.0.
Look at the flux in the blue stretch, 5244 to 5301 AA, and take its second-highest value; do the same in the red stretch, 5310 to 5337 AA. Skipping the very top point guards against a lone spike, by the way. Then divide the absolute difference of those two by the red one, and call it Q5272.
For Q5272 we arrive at 1.00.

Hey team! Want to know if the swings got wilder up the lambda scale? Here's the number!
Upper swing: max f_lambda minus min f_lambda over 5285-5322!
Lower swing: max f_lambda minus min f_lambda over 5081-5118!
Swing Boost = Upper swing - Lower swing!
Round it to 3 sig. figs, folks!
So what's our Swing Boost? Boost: 29.6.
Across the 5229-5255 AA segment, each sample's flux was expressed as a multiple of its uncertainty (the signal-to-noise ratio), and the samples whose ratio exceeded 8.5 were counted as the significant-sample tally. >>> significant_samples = 7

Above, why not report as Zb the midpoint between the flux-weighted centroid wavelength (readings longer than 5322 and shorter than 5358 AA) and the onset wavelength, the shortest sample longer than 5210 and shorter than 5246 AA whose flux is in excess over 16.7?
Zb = 5275.3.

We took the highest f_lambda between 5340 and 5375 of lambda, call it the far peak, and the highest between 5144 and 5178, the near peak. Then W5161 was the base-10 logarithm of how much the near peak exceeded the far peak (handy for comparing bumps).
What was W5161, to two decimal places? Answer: 1.19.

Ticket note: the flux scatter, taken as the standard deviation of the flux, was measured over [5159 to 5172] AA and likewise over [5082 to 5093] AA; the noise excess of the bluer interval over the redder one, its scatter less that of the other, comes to -0.7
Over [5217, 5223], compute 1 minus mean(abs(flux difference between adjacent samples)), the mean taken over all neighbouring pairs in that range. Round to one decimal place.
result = -4.6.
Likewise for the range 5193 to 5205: -1.3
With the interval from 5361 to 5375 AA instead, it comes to -1.8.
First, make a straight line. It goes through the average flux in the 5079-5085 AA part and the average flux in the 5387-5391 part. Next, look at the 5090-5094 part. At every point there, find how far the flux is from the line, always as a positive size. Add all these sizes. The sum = 3.3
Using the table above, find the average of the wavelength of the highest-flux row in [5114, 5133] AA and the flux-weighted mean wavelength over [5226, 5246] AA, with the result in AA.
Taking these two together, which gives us 5179.1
